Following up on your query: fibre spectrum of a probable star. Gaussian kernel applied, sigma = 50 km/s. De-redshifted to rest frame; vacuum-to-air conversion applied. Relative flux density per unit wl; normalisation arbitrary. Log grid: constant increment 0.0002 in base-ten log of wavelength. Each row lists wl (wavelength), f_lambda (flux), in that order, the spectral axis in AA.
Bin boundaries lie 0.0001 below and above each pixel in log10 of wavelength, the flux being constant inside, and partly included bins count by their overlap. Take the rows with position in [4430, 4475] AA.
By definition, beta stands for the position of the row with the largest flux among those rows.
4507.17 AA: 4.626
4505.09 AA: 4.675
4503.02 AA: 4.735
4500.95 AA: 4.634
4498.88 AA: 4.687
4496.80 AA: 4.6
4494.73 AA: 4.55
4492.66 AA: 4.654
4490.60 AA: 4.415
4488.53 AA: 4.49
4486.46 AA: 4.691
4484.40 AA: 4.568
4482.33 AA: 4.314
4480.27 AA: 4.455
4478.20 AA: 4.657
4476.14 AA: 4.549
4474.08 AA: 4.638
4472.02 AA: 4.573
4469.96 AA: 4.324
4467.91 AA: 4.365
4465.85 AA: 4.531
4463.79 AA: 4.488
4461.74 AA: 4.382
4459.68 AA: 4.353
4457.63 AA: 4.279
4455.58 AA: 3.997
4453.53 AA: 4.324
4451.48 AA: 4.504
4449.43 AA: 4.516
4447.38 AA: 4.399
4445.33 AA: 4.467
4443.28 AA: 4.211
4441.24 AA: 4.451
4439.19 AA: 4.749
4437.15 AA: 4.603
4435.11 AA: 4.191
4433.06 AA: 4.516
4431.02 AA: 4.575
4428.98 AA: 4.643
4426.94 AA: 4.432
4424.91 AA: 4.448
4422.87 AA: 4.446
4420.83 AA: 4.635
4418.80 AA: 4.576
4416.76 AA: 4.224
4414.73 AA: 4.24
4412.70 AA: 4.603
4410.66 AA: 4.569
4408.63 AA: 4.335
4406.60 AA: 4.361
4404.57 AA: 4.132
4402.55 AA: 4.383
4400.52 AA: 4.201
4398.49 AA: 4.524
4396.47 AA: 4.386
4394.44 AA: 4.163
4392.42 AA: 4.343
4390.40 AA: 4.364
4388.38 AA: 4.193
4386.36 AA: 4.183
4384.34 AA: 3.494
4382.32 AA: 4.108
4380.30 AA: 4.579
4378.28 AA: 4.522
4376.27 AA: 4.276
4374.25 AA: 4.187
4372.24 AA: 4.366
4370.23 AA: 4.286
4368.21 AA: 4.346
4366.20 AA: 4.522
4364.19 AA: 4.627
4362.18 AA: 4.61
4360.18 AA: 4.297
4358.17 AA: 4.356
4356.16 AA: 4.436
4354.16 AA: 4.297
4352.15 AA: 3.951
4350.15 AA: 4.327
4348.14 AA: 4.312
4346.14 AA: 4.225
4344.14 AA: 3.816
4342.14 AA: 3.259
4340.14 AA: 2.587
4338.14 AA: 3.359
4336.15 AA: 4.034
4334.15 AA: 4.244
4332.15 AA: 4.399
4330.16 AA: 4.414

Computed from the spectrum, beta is 4439.19 AA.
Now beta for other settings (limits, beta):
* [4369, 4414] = 4412.70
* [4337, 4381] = 4364.19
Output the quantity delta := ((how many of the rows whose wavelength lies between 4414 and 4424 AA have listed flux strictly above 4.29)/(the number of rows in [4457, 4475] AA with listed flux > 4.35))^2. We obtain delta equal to 0.2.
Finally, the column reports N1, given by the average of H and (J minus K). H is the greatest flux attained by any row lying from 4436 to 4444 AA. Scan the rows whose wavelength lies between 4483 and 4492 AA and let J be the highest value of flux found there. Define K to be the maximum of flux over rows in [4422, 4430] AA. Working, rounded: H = 4.749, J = 4.691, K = 4.643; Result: 2.40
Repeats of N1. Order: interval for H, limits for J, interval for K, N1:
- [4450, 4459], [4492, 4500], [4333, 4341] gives 2.47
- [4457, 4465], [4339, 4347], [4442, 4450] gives 2.10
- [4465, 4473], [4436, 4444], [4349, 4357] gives 2.44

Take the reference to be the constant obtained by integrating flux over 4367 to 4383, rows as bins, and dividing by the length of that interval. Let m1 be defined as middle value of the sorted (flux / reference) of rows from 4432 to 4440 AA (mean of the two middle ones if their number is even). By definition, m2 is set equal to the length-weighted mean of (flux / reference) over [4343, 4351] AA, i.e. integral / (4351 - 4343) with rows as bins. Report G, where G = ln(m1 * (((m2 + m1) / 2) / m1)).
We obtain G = 0.003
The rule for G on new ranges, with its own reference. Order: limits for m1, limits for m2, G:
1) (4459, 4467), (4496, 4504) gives 0.047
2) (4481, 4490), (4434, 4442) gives 0.039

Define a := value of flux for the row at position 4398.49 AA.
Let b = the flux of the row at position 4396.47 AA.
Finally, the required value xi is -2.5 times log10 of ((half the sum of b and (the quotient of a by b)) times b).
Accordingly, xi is -2.69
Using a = 4.524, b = 4.386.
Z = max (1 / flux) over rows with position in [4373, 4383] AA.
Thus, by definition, 0.243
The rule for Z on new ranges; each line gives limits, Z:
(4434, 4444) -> 0.239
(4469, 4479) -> 0.231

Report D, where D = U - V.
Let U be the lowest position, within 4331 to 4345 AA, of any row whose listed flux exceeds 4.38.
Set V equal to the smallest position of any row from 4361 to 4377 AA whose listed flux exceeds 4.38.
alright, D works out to -30.0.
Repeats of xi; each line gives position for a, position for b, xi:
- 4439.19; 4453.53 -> -2.67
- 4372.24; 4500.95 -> -2.78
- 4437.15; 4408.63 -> -2.67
